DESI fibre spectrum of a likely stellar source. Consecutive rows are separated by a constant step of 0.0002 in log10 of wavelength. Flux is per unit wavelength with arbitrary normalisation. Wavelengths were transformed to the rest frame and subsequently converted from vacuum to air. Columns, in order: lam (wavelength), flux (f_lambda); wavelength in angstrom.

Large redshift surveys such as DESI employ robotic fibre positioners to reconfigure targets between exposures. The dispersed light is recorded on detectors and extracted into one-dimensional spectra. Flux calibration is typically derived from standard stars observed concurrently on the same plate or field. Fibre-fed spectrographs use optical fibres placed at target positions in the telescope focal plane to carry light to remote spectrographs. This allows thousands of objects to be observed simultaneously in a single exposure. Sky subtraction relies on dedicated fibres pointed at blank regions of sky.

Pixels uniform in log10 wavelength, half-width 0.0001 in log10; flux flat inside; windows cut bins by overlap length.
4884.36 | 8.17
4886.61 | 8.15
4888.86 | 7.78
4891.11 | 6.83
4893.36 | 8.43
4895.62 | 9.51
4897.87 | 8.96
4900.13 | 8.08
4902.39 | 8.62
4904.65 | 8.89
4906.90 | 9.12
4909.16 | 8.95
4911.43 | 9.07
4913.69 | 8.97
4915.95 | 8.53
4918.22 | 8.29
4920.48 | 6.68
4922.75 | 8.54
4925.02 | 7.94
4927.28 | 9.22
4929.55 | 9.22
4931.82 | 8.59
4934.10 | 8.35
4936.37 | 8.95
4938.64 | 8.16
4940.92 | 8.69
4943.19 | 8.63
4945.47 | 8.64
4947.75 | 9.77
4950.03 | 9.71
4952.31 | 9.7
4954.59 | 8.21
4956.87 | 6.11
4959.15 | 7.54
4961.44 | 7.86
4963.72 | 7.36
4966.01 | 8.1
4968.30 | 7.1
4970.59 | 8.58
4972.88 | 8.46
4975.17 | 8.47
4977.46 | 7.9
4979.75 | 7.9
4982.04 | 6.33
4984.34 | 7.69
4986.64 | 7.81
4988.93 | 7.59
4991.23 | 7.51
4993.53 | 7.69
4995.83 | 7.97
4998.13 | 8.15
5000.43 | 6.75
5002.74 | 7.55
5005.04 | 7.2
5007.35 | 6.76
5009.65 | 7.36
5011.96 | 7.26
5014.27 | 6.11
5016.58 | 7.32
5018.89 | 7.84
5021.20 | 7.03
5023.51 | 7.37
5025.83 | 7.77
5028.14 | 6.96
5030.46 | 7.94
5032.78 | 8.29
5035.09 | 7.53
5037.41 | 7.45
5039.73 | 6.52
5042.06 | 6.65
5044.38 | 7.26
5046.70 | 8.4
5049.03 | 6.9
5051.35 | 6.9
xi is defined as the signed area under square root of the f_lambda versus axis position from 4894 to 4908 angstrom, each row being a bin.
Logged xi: 41.6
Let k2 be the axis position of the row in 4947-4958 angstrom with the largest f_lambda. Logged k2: 4947.75 angstrom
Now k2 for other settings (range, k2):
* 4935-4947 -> 4936.37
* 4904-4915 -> 4906.90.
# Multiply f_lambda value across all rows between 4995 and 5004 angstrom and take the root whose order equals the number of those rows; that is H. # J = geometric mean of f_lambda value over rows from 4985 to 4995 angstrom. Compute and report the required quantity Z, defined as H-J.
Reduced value -0.1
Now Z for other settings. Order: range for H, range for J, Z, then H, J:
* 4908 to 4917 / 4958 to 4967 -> 1.2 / 8.9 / 7.7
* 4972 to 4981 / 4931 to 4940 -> -0.3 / 8.2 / 8.5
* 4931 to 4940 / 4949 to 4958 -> 0.2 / 8.5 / 8.3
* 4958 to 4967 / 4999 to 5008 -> 0.7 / 7.7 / 7.1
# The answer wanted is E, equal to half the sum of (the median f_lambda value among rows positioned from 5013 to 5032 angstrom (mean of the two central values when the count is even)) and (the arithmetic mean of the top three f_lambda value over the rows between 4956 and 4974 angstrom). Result 7.9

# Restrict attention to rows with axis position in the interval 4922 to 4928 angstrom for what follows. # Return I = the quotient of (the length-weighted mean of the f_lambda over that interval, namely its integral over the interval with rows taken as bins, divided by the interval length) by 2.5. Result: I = 3.41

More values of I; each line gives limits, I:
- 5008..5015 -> 2.78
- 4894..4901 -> 3.54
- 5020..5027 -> 2.96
